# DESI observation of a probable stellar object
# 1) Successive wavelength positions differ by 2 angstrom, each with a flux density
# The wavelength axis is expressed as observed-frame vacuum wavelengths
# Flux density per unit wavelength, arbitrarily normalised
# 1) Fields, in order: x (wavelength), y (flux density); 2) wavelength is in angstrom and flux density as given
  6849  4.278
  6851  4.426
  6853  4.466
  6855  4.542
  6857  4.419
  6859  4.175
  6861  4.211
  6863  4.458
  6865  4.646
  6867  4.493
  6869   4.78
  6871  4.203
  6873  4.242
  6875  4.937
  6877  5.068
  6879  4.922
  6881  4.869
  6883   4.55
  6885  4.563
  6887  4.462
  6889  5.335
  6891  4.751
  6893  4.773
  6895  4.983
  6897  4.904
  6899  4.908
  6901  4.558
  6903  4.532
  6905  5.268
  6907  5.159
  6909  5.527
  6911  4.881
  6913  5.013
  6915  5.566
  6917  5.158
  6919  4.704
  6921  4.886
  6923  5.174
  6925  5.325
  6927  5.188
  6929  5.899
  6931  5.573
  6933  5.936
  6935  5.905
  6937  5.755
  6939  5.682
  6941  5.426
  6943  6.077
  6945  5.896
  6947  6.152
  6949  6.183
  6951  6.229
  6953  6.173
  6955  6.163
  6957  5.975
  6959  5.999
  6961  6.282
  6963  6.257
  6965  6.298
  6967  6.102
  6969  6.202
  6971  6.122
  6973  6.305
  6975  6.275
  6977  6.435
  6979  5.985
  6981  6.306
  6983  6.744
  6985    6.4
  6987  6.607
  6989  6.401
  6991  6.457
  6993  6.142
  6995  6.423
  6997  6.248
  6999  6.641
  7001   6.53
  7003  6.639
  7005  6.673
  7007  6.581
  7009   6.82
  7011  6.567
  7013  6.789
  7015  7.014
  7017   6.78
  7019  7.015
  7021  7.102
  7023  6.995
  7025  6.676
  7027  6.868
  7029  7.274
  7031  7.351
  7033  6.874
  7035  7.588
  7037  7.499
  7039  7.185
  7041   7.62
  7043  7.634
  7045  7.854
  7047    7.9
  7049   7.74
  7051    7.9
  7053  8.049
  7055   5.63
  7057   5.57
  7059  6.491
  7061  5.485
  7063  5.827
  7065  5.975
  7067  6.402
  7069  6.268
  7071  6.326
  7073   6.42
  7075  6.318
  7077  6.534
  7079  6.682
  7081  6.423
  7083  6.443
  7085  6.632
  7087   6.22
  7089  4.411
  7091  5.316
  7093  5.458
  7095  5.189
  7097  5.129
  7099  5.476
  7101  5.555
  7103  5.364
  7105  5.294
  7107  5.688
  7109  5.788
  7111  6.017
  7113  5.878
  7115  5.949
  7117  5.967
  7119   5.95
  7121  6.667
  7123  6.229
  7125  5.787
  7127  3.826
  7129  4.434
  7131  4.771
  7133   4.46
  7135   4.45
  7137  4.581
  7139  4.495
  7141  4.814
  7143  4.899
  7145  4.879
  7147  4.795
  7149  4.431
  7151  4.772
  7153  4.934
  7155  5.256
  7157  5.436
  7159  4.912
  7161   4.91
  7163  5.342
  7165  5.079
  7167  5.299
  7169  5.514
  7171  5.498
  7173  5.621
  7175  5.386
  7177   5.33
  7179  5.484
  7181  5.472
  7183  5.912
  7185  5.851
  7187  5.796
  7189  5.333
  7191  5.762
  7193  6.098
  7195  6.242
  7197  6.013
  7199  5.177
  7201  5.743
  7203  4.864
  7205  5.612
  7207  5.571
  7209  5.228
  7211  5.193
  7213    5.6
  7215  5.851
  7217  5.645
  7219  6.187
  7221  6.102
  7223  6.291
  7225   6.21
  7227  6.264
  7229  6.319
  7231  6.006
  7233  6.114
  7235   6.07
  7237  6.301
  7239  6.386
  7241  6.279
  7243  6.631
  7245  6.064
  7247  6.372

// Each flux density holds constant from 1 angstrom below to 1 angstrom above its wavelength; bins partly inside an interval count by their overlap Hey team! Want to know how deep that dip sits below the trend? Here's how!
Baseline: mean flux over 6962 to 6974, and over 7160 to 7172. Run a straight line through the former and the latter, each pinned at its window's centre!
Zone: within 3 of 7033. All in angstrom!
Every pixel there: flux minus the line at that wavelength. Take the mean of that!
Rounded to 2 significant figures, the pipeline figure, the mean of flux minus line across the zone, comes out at 1.4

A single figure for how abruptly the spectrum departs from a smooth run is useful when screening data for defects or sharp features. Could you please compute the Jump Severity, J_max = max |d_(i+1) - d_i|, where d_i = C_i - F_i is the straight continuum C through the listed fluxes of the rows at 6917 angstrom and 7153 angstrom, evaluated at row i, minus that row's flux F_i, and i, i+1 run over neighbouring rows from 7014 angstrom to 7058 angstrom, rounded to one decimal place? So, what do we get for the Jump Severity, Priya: 2.4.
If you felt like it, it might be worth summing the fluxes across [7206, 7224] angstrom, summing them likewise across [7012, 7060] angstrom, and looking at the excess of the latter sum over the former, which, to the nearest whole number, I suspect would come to 120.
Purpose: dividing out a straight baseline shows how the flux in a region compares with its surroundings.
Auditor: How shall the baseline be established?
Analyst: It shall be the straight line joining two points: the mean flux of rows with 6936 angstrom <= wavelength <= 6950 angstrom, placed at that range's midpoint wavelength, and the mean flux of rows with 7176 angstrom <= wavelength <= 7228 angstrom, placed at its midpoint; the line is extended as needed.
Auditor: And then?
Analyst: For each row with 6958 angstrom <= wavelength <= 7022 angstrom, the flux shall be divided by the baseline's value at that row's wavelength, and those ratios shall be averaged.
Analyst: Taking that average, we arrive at 1.11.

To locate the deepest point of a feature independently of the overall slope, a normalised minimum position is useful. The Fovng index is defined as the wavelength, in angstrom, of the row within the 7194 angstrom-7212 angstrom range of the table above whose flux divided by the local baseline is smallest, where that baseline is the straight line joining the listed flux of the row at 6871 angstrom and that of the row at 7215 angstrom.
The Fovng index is 7203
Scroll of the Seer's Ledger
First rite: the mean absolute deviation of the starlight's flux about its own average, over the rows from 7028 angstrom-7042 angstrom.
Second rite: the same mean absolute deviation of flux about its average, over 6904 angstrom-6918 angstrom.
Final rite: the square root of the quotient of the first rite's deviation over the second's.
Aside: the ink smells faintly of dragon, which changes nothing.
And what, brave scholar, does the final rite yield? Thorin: 1.0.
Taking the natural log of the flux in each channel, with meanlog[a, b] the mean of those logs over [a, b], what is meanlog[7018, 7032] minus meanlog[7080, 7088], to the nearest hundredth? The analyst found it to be 0.09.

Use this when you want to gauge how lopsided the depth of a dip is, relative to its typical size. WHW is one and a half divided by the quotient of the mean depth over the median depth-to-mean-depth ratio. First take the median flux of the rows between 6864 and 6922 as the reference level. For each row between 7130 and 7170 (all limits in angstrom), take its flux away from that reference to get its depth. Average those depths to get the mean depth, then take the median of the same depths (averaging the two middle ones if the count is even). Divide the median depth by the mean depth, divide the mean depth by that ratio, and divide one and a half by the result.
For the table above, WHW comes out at -28.7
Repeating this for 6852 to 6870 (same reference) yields 3.6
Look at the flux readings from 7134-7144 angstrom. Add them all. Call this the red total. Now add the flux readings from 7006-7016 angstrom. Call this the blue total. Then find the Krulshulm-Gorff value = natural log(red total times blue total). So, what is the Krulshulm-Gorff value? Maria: 6.67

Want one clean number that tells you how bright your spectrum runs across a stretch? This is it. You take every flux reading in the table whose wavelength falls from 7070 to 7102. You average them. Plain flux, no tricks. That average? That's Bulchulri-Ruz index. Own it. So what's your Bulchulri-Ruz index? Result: 5.9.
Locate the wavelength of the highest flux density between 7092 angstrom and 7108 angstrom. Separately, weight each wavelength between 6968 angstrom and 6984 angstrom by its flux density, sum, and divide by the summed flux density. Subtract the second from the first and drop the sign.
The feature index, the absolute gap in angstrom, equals 130.9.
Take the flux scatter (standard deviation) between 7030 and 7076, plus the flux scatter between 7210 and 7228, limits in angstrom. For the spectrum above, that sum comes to 1.2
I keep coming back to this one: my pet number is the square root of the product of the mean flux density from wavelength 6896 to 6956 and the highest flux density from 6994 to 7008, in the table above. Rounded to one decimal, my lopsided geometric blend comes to 6.0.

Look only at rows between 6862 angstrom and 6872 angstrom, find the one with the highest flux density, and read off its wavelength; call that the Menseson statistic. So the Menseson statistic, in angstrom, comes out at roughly 6869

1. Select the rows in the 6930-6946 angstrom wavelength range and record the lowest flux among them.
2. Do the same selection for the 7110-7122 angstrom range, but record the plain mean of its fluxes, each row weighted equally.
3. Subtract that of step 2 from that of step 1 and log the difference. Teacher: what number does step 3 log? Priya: -0.6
